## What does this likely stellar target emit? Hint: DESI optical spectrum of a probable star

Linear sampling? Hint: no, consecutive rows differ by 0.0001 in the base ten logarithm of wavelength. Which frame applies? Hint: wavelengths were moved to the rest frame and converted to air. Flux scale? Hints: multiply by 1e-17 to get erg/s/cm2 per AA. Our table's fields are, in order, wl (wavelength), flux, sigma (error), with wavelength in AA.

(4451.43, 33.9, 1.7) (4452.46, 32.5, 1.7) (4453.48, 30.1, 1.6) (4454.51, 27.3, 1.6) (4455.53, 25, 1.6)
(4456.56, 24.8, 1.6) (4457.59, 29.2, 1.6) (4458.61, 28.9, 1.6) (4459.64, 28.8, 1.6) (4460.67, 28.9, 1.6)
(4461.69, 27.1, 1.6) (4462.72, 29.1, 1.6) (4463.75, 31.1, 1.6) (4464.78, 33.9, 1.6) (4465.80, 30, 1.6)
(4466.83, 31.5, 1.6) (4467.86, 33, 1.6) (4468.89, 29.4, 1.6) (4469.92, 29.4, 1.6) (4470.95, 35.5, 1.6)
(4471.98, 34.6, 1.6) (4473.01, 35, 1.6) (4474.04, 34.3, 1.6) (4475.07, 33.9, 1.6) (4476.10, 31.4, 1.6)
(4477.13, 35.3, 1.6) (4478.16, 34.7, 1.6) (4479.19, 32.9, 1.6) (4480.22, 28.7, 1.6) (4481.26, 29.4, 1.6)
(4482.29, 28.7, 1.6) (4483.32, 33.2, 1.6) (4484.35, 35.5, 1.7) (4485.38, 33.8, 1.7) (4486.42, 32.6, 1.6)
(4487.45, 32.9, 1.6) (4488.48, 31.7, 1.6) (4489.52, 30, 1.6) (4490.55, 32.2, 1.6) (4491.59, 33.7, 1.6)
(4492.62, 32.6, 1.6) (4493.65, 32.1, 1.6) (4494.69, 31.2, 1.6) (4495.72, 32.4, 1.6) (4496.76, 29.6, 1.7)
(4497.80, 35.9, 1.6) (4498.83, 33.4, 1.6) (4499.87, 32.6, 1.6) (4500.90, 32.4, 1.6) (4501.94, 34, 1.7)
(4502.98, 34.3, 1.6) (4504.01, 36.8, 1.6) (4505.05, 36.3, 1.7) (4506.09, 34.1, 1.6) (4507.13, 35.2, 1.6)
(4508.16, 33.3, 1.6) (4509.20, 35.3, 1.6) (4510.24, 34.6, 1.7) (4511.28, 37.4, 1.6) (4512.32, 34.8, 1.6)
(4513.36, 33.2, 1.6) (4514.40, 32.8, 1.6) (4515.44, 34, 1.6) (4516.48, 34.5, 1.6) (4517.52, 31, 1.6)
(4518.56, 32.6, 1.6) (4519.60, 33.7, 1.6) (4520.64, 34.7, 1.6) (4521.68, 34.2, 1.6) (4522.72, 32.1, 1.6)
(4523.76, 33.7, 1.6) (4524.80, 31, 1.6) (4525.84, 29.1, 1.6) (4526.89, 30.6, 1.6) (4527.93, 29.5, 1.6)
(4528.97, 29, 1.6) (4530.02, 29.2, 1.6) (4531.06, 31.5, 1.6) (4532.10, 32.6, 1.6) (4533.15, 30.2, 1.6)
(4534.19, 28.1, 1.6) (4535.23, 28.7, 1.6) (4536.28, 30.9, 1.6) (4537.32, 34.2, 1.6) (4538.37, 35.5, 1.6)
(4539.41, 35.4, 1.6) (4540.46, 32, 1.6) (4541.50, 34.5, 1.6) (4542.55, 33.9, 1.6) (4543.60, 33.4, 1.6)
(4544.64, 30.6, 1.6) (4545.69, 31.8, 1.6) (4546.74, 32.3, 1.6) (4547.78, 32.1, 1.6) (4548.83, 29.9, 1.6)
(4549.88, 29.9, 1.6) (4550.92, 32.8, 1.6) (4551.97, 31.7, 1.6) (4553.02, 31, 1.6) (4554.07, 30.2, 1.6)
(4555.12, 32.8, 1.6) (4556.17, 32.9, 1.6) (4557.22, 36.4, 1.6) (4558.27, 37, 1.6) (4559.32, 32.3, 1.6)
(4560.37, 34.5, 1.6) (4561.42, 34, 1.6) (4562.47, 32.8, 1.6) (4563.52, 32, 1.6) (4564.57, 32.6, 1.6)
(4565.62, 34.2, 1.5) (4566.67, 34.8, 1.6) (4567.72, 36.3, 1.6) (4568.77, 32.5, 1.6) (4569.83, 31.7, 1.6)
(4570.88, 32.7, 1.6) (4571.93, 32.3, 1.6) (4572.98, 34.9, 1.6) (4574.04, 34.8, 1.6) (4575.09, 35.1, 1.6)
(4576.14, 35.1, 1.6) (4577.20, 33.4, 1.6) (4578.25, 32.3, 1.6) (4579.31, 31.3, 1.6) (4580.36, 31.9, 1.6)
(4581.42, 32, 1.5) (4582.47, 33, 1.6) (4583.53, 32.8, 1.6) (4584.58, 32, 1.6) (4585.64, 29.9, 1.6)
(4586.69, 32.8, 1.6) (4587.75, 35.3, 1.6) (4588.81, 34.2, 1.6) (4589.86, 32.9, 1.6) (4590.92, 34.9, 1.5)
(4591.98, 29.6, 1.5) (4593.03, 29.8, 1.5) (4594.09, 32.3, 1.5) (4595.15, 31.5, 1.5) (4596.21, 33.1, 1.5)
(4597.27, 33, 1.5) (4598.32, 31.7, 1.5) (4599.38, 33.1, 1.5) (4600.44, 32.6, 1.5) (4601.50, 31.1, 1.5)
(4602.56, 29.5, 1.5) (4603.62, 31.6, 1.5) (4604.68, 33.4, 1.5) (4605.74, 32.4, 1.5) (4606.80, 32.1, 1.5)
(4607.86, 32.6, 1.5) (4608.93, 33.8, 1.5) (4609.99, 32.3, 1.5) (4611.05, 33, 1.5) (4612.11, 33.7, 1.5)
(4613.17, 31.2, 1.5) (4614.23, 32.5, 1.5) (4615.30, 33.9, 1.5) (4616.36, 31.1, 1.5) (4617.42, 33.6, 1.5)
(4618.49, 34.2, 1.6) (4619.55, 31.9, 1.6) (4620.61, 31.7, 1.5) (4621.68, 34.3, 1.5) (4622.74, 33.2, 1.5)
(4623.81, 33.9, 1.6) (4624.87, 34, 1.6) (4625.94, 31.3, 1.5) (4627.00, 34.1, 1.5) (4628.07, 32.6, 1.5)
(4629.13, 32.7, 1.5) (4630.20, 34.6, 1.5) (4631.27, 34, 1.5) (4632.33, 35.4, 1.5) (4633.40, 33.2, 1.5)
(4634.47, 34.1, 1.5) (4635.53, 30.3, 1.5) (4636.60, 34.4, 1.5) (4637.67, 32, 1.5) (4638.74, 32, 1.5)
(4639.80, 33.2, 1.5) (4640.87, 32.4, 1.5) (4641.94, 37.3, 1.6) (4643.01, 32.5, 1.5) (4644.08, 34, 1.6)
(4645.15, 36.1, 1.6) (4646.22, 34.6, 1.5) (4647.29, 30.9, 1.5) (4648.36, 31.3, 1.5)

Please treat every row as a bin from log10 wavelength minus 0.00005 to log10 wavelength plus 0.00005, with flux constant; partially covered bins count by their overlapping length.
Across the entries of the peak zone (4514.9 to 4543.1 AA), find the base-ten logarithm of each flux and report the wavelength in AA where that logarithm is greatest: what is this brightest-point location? 4538.37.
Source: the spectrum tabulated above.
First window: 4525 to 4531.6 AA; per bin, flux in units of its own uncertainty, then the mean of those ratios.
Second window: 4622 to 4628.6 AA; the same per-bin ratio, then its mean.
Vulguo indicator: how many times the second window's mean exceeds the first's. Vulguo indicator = 1.16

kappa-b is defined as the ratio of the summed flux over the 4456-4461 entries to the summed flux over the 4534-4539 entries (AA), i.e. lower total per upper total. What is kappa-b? 0.89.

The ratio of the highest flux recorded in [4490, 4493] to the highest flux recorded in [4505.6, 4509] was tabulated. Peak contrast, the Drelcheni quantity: 0.96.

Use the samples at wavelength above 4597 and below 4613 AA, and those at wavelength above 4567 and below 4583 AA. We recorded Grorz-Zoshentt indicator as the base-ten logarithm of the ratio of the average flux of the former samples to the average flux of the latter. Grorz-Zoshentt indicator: -0.012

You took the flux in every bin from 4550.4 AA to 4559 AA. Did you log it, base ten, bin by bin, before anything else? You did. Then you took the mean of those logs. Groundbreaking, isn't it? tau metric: 1.52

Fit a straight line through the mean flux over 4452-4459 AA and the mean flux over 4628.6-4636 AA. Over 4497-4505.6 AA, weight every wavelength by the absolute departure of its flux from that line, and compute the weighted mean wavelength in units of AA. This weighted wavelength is 4501.7 AA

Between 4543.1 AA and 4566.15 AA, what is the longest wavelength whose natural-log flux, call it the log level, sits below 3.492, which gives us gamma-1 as 4564.57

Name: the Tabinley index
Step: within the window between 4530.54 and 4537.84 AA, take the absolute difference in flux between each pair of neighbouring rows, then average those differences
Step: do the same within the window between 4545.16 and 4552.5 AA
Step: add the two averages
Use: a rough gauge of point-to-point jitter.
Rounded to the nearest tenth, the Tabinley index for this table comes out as 3.1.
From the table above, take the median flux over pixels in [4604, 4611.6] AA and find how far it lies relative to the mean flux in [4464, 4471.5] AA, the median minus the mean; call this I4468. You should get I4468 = 0.8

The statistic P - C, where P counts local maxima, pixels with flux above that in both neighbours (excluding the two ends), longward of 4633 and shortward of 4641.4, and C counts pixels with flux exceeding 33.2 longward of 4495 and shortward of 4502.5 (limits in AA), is 0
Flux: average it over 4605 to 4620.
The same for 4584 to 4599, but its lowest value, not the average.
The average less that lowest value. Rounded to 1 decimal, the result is 3.1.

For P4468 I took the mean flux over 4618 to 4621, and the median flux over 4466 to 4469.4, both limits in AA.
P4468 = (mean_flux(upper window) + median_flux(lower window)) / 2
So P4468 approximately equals 32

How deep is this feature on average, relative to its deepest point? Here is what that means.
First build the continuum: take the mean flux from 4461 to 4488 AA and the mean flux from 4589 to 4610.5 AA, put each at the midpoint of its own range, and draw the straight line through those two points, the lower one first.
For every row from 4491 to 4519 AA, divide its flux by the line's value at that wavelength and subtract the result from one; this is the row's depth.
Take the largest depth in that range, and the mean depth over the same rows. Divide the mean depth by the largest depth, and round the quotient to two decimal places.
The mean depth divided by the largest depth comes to -0.59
